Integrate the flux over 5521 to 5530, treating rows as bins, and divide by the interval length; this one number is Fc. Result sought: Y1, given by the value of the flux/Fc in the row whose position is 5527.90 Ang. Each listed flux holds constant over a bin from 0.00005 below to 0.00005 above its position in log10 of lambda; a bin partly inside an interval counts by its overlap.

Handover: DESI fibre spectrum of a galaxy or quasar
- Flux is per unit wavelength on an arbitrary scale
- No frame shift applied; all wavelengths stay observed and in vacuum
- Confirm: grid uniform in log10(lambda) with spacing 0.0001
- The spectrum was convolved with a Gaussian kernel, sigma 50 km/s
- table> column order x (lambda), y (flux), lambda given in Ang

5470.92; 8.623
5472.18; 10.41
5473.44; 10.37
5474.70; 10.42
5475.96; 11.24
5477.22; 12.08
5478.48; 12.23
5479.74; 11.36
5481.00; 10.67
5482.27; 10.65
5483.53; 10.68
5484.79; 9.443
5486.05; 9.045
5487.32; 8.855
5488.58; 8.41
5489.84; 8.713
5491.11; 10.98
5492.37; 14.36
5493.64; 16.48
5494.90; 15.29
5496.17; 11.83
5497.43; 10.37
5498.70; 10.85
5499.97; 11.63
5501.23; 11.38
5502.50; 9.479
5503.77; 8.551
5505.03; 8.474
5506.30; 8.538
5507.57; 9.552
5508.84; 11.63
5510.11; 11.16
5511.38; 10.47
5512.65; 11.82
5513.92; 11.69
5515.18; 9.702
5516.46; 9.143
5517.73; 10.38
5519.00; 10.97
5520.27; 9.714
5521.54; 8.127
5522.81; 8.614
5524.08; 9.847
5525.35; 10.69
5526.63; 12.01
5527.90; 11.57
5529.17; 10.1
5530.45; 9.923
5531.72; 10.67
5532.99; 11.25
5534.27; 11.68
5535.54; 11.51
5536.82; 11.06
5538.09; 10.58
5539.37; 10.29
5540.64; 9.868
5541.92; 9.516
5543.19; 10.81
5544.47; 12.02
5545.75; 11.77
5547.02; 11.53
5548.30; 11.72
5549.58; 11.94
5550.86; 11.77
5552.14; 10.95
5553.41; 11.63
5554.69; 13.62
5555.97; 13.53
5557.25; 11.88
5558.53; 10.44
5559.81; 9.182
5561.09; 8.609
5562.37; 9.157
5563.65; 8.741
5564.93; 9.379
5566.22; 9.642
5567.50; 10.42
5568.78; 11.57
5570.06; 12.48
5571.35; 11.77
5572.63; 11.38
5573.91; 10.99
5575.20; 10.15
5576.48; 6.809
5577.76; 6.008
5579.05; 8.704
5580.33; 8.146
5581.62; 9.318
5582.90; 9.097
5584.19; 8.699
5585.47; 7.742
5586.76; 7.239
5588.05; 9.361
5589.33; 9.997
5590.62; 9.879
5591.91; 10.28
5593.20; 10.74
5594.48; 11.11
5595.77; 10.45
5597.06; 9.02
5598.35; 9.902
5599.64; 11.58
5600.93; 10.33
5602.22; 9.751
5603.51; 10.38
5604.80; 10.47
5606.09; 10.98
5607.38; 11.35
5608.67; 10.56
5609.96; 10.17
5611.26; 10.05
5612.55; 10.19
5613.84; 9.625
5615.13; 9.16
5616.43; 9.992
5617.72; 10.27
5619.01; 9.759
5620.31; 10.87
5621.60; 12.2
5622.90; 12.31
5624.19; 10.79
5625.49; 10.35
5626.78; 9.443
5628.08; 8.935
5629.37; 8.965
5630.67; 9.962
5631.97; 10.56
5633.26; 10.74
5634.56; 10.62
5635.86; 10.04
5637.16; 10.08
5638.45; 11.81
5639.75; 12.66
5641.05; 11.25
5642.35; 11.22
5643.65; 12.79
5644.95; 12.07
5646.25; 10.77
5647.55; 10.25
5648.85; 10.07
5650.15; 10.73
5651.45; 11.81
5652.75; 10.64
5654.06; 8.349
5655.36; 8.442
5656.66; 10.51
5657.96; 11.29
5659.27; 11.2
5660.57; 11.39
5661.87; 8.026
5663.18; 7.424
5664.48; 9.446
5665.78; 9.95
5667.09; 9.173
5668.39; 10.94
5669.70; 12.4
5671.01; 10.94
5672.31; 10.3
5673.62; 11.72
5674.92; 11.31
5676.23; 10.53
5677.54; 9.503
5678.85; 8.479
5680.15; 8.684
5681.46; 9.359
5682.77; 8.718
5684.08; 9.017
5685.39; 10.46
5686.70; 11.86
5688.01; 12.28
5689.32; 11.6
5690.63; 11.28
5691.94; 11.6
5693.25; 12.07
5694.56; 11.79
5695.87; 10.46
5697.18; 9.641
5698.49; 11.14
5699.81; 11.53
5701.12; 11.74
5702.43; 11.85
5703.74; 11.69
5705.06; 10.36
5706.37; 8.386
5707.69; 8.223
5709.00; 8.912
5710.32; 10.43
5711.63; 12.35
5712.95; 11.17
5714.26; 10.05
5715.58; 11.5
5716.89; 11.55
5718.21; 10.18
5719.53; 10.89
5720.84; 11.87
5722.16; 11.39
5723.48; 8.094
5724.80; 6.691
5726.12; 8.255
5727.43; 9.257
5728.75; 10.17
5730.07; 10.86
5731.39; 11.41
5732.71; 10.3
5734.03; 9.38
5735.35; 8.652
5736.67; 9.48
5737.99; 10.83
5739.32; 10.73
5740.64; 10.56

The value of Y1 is 1.14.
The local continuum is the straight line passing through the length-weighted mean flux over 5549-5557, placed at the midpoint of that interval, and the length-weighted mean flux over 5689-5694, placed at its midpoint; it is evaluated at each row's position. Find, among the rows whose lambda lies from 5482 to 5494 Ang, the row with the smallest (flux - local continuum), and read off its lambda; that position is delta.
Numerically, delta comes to 5488.58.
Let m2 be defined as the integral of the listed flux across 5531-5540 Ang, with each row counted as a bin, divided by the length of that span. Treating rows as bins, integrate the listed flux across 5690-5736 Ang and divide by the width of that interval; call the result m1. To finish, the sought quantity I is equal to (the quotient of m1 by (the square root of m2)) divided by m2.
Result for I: 0.286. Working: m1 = 10.4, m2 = 11.0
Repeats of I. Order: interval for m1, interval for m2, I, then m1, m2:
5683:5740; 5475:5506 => 0.290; 10.5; 10.9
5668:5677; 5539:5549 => 0.307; 11.1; 11.0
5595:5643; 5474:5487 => 0.297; 10.5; 10.7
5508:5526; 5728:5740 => 0.316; 10.3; 10.2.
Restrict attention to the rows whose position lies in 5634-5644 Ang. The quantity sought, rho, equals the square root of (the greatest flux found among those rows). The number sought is 3.58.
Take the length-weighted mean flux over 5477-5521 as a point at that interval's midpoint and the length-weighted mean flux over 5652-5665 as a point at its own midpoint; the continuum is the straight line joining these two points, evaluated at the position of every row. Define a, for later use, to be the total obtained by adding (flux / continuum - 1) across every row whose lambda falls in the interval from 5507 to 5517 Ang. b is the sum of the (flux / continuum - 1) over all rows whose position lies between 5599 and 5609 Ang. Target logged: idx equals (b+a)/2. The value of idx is 0.25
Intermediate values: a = 0.0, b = 0.5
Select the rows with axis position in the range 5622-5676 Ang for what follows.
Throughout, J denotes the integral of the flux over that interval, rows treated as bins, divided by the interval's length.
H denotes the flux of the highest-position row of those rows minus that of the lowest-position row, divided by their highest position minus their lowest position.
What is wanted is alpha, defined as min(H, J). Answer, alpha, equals -0.02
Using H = -0.019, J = 10.5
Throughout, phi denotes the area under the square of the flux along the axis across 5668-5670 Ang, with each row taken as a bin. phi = 271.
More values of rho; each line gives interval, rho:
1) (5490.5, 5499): 4.06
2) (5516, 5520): 3.31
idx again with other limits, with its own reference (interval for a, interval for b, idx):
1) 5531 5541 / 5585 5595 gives -0.09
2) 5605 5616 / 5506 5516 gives 0.07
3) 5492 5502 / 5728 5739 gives 1.16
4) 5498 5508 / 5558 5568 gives -0.68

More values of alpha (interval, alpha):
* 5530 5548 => 0.10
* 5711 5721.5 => -0.05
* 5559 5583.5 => 0.00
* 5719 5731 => 0.00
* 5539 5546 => 0.23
